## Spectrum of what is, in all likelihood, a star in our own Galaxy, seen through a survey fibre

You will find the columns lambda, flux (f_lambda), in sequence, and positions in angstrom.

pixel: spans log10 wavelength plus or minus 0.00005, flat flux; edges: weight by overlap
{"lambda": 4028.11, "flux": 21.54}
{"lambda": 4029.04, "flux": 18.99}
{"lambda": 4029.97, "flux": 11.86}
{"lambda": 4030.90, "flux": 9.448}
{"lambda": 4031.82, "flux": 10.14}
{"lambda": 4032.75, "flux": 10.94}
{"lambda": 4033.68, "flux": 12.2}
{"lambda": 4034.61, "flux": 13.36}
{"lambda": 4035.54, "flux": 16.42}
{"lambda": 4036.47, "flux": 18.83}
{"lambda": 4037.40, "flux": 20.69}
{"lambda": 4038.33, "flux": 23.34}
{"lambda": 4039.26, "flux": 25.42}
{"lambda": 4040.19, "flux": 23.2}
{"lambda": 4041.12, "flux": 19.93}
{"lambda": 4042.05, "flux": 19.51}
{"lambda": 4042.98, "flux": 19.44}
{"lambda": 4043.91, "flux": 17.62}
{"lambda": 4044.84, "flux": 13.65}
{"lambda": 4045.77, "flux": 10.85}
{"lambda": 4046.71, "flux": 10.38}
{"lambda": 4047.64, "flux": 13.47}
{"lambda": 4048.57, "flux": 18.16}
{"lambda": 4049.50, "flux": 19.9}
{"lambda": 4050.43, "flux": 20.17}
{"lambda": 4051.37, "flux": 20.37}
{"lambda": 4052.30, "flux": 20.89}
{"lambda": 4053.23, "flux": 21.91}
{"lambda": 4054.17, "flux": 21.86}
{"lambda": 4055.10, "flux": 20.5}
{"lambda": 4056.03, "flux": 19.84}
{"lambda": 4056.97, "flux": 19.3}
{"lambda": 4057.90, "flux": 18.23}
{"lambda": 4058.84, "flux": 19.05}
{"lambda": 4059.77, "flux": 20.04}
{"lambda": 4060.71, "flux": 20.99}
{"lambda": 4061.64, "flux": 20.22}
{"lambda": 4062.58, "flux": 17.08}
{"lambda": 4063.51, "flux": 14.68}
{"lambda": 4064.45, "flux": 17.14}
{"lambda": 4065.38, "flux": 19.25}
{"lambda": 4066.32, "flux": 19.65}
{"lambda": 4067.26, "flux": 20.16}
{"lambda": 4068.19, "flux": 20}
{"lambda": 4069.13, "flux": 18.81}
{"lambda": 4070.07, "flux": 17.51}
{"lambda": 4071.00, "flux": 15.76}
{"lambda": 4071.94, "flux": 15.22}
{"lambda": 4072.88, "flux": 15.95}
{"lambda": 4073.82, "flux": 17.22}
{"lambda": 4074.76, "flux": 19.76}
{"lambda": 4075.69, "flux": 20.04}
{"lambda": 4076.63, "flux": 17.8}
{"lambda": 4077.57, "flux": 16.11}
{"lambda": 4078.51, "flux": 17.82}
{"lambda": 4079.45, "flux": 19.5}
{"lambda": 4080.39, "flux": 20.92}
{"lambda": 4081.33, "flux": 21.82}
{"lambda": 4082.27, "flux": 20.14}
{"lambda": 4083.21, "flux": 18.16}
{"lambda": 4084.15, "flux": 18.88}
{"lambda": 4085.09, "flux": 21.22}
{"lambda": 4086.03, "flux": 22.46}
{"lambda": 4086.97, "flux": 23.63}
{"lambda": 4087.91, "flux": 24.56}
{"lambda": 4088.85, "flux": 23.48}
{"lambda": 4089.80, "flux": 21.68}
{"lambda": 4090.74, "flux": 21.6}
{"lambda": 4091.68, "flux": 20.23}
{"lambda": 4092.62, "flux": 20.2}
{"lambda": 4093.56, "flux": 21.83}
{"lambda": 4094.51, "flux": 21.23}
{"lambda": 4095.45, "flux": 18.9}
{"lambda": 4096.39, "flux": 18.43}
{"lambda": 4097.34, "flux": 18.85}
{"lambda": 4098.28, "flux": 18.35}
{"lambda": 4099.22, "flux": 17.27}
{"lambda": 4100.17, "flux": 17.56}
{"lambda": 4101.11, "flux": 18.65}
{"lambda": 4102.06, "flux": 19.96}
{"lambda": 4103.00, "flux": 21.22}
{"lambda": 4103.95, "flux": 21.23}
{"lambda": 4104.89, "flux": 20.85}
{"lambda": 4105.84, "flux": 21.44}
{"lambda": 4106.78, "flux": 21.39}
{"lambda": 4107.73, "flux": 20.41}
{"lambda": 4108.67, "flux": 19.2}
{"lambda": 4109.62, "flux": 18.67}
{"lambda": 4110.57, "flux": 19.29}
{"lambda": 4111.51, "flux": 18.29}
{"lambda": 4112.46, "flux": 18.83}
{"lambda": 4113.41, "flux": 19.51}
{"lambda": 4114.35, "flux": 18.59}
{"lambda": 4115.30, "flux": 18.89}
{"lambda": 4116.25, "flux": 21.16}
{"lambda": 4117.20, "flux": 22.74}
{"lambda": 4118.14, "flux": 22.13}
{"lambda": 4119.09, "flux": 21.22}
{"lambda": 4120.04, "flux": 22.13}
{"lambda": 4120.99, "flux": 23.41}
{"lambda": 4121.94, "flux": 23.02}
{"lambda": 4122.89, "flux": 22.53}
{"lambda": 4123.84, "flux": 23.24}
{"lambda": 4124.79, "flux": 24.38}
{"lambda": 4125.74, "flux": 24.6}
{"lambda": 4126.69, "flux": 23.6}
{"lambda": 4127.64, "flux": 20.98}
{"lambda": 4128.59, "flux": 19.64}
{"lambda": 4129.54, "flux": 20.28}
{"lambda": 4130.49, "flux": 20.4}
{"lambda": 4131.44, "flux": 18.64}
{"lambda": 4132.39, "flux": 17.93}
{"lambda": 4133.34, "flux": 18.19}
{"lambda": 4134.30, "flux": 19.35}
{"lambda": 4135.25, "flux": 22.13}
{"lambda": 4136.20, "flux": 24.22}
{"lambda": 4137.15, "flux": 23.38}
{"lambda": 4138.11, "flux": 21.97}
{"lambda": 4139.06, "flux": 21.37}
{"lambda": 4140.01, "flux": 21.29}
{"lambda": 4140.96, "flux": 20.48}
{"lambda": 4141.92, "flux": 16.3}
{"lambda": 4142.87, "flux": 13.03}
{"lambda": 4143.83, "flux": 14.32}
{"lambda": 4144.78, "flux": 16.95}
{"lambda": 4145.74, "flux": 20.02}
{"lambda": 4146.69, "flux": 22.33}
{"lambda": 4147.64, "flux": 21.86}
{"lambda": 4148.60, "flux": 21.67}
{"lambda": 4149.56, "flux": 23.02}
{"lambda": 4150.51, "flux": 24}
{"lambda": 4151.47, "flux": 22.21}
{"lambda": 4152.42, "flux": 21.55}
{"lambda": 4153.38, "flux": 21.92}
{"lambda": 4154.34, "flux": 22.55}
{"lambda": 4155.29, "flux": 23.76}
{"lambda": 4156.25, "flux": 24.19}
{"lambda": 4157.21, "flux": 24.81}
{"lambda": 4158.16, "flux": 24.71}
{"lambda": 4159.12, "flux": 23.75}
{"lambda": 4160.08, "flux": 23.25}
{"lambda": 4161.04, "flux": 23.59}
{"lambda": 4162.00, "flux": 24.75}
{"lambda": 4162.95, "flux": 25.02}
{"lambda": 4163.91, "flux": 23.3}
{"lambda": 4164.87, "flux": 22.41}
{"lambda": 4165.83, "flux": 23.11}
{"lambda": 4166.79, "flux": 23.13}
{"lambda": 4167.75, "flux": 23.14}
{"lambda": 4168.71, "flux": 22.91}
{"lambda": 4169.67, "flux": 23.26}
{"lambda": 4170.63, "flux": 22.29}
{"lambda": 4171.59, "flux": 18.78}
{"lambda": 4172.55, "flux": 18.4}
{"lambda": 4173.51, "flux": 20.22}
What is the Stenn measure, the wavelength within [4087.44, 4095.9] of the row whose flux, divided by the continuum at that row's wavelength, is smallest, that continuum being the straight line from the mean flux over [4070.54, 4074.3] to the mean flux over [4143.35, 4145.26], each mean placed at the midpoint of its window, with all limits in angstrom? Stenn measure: 4095.45 angstrom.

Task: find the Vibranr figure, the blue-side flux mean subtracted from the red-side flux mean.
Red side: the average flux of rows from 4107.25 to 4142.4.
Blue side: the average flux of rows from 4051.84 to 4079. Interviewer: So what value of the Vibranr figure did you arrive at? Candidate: 2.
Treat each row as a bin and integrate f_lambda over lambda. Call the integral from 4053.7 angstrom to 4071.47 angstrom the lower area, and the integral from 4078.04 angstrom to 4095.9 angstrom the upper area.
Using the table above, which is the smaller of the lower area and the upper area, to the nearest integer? 337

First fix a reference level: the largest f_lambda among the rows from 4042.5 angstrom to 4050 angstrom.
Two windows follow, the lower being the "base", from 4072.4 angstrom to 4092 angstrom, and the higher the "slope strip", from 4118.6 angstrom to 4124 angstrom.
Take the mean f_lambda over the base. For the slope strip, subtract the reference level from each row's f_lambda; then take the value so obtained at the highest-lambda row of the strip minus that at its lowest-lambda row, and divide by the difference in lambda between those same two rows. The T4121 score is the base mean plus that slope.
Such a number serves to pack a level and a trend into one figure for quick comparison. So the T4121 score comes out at 20.6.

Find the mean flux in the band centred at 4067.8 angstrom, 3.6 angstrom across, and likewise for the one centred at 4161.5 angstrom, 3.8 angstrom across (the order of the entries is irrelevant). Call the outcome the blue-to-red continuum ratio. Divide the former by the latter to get 0.81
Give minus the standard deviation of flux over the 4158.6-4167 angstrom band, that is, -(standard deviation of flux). -0.8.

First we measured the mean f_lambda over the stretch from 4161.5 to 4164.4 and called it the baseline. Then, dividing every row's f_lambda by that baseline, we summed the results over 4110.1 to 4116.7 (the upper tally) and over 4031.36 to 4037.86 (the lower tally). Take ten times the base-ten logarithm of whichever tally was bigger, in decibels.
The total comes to 7.42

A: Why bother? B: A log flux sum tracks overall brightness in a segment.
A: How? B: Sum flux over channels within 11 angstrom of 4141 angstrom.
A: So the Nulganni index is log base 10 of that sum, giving 2.67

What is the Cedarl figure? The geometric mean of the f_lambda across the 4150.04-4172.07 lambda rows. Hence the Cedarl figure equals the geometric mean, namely 23.1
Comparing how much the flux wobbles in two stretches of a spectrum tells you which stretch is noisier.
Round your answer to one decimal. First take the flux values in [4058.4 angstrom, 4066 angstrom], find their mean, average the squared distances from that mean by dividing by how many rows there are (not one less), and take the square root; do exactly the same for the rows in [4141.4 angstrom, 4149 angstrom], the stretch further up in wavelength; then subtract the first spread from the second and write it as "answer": 1.4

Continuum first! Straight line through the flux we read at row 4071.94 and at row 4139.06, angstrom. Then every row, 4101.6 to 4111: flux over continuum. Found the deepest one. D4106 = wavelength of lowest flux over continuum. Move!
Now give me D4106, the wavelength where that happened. 4109.62 angstrom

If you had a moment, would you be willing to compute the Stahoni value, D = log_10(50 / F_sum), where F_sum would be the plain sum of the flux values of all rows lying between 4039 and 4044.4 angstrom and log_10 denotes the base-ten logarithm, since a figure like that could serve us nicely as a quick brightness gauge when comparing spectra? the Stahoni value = -0.40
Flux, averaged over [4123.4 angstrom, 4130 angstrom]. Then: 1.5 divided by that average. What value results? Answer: 0.0670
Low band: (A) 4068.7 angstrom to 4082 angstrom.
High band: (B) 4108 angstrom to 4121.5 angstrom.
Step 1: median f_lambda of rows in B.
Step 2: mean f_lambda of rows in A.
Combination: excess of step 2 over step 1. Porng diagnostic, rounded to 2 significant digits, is -1.2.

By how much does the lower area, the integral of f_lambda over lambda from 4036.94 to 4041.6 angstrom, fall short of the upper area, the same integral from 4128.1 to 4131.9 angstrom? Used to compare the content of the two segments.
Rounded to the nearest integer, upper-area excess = -30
